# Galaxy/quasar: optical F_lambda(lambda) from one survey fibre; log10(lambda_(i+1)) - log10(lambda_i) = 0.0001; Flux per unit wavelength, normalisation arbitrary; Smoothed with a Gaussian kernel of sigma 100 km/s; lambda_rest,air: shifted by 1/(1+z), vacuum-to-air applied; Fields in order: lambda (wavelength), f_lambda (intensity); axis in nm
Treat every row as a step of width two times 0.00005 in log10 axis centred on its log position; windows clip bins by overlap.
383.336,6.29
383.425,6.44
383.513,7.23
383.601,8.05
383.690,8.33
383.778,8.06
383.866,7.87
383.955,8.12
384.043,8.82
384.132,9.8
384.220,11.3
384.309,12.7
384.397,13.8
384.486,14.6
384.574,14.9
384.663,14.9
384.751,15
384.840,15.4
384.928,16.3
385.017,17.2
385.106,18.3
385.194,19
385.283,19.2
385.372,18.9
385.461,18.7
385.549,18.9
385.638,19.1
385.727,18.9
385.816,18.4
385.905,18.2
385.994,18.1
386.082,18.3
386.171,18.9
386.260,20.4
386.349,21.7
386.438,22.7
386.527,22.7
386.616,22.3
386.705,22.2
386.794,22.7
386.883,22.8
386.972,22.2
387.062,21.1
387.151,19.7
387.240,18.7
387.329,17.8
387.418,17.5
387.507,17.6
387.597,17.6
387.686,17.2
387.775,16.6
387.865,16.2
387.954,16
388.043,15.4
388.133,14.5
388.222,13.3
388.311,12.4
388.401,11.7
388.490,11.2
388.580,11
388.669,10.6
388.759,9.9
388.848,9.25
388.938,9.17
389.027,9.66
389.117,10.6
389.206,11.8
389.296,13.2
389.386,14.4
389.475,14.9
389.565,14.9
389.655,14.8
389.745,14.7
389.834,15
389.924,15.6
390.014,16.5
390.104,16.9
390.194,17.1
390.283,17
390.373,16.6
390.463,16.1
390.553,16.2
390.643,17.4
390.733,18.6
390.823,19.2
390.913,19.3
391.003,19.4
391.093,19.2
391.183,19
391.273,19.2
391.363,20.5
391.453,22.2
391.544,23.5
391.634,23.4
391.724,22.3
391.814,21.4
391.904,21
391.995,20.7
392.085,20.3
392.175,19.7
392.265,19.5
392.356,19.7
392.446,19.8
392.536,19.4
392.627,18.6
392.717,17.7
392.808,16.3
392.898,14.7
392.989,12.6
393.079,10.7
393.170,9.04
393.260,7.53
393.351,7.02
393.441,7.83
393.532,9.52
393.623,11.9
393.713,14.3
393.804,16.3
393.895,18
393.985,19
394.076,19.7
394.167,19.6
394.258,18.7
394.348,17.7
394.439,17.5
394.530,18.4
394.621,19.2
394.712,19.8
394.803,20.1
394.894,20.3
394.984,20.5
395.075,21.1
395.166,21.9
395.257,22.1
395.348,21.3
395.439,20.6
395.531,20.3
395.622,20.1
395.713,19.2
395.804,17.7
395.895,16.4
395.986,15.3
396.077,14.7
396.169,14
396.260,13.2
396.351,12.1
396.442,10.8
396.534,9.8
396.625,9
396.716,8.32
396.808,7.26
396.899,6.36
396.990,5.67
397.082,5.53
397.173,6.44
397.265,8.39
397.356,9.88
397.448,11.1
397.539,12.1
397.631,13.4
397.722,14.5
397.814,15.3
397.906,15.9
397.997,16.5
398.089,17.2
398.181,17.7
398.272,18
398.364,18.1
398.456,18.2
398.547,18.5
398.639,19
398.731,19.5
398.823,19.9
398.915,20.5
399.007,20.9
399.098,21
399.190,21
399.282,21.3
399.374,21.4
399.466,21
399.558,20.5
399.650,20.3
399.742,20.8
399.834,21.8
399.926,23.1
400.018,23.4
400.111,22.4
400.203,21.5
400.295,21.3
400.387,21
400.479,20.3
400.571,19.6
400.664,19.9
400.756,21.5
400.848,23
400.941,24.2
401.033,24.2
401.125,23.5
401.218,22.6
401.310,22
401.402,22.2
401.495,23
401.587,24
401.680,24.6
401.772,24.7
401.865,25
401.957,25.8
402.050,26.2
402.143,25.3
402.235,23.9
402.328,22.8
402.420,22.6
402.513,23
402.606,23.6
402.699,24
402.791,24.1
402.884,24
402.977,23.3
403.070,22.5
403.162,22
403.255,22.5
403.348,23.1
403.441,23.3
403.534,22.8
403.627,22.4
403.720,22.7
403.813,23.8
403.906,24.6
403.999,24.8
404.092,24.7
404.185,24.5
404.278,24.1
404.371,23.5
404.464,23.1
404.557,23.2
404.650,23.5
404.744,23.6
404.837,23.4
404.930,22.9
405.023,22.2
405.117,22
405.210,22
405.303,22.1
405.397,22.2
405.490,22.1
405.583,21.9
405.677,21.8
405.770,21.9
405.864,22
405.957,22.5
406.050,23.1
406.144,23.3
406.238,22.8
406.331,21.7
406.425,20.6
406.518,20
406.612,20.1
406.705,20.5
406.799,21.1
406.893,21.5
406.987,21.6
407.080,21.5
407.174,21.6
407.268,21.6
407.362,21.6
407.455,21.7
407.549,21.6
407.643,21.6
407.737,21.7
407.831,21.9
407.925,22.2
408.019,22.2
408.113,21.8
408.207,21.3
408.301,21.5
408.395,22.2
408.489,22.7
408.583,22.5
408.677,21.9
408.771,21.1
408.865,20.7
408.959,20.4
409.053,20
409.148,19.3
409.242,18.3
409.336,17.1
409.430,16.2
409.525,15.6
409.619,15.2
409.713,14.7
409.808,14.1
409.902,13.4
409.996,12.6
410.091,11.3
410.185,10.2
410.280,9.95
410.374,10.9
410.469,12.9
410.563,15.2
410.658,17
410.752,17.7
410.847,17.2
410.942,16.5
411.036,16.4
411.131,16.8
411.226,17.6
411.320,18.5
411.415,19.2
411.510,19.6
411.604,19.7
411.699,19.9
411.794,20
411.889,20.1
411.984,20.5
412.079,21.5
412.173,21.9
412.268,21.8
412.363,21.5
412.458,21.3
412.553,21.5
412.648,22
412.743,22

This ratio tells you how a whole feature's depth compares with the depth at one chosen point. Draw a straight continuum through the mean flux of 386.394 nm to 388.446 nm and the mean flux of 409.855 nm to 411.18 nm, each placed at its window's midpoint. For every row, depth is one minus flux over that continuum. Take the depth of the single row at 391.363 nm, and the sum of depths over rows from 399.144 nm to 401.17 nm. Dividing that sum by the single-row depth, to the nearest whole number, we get 47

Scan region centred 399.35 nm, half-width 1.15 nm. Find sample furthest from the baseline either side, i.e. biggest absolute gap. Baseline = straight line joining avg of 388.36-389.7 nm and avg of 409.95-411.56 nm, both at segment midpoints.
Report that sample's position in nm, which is 400.018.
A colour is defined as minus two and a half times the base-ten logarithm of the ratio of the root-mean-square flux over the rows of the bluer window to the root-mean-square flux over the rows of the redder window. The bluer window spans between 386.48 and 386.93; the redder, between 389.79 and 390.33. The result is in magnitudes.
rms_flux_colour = -0.3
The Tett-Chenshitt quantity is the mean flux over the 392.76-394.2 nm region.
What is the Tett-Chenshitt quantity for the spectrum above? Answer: 13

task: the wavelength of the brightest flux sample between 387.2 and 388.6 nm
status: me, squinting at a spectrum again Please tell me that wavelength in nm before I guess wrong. 387.240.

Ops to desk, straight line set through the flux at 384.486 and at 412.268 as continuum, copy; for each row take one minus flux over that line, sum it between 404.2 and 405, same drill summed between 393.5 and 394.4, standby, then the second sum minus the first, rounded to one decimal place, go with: 1.8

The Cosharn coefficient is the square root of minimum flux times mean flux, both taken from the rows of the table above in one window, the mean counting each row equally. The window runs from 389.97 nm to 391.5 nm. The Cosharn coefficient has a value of 17.1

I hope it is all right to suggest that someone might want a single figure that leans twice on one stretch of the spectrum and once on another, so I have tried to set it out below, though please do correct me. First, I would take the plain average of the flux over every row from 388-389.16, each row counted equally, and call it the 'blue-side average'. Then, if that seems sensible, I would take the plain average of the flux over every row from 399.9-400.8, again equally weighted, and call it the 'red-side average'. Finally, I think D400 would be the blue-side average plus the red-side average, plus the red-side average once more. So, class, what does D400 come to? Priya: 54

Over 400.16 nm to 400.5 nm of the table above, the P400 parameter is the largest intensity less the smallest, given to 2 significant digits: 1.2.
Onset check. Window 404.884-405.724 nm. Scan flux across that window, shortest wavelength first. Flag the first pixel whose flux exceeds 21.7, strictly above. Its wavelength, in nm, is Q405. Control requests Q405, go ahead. 404.930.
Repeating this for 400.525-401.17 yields 400.848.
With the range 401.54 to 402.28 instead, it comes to 401.587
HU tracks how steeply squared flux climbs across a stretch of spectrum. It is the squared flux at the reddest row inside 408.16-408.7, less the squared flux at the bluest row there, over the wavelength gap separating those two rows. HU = 55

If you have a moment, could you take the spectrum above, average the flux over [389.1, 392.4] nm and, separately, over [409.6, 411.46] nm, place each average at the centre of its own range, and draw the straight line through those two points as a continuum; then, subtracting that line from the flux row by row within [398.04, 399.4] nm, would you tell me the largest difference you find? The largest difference 4.8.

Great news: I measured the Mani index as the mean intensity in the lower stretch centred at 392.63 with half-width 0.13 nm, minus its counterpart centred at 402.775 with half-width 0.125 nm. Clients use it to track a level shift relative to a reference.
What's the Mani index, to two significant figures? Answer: -5.5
